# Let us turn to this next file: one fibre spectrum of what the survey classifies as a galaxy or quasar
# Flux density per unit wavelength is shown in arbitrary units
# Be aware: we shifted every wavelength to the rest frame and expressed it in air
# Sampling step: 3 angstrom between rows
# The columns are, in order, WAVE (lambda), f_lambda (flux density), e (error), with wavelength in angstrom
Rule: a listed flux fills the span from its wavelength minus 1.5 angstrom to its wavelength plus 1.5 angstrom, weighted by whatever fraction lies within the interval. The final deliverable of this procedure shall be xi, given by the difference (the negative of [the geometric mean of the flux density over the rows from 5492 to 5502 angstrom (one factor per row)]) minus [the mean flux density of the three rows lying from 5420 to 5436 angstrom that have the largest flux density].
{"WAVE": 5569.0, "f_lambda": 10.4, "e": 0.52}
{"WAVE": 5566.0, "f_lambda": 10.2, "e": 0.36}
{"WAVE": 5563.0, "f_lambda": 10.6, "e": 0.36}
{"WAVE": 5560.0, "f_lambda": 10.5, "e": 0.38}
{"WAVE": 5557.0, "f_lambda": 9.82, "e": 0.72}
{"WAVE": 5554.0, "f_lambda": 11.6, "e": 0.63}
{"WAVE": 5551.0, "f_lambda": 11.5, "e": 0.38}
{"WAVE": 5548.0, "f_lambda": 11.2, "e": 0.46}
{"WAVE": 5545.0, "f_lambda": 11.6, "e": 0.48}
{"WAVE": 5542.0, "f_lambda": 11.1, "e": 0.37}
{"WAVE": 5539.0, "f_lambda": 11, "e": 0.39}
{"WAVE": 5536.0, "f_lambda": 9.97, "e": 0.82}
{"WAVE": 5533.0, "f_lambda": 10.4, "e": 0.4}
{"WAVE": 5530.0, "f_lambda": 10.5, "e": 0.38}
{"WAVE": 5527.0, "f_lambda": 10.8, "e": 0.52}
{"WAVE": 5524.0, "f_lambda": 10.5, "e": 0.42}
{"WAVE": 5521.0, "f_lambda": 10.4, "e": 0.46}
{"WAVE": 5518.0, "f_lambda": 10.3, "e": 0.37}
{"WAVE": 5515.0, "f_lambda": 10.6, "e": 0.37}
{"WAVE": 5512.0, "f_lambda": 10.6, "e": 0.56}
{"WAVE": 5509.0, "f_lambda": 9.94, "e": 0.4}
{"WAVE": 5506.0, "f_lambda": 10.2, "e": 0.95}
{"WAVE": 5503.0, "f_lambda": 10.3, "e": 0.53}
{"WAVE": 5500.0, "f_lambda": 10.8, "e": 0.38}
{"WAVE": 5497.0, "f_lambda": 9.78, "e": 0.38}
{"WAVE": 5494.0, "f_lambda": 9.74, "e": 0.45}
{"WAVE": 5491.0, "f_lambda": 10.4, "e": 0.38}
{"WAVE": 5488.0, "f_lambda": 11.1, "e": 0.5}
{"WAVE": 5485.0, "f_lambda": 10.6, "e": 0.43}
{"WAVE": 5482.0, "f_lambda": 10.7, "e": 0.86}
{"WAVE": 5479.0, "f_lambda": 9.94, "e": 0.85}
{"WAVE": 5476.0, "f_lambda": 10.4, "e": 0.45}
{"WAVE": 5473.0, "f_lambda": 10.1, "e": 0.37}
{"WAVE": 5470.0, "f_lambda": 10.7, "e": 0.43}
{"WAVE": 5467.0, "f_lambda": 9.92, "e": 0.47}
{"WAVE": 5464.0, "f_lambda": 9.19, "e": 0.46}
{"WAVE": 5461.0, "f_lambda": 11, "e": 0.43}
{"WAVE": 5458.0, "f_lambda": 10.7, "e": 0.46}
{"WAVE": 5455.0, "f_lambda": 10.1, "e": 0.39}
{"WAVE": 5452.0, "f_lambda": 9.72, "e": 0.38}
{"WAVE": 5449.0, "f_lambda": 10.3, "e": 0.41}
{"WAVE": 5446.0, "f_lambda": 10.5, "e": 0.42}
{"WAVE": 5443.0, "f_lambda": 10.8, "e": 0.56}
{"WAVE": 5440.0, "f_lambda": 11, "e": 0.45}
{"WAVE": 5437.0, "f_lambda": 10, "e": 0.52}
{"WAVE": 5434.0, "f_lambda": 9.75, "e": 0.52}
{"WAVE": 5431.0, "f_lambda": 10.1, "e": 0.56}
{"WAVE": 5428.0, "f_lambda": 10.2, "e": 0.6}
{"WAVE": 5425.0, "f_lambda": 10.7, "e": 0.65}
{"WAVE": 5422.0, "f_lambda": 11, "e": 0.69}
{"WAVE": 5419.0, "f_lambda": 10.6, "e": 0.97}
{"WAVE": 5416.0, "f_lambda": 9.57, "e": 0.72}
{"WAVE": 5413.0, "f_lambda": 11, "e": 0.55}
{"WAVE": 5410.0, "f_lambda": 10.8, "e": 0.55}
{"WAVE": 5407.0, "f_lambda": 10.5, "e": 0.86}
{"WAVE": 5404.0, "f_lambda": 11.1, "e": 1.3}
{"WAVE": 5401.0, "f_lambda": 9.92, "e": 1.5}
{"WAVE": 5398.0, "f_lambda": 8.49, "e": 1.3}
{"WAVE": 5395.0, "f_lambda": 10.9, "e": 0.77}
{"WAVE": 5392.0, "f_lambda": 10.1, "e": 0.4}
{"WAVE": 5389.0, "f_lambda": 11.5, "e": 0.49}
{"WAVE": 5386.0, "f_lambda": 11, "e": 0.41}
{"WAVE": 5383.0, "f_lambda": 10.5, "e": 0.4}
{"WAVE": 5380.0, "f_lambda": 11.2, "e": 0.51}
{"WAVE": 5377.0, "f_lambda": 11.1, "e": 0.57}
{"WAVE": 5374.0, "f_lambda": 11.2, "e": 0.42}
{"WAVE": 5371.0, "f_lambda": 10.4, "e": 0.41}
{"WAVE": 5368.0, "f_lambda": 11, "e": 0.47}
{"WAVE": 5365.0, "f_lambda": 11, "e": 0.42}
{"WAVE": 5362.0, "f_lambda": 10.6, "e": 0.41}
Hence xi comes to -20.7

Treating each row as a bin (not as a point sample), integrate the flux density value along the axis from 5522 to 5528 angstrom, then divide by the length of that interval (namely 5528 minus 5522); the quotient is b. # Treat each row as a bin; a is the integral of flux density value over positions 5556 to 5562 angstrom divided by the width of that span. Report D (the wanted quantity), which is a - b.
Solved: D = -0.4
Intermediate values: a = 10.2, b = 10.6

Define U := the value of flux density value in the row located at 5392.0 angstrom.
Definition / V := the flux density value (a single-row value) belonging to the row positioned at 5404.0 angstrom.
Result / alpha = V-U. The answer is 1.0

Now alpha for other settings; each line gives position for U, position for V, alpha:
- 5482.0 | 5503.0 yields -0.4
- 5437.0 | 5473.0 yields 0.1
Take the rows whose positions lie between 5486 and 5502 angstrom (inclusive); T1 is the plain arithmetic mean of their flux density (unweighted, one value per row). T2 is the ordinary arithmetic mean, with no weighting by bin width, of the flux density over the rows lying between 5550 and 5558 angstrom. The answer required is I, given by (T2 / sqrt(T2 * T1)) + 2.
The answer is 3.03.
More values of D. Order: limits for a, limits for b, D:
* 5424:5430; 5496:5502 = 0.1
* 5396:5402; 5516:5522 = -1.1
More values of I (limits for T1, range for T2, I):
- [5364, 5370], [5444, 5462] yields 2.97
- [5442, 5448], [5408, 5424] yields 3.00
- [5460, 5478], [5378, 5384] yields 3.03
